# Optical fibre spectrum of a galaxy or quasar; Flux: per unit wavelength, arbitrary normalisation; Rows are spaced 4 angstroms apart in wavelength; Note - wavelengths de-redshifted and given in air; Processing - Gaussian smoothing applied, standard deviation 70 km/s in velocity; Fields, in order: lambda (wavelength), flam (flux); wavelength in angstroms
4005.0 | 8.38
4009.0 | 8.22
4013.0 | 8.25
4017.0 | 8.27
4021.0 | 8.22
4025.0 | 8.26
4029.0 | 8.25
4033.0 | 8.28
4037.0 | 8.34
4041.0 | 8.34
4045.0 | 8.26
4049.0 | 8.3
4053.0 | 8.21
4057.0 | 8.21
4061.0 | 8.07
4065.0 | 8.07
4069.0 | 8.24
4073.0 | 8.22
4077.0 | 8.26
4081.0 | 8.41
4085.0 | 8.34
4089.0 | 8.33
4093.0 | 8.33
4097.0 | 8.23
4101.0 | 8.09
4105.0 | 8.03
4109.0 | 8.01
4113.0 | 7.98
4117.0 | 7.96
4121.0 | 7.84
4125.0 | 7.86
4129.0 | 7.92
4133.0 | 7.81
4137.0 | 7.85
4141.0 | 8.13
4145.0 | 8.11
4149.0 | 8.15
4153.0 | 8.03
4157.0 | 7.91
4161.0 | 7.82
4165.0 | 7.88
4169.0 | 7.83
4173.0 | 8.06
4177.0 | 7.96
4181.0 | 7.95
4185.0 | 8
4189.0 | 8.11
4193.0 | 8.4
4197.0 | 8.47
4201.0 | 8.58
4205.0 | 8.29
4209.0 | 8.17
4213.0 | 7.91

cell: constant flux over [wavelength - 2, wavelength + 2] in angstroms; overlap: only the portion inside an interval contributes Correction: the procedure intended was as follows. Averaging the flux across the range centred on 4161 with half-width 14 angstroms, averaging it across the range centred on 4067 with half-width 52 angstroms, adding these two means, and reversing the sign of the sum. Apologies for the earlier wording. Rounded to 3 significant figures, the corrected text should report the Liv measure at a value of -16.2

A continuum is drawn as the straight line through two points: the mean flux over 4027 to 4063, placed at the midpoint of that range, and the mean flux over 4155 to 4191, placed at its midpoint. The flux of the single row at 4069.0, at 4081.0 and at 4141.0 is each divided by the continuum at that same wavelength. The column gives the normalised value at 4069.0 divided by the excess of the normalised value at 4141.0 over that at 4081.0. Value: -61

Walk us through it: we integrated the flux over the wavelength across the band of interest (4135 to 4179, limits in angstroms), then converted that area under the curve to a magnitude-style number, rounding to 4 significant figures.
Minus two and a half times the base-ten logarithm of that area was -6.363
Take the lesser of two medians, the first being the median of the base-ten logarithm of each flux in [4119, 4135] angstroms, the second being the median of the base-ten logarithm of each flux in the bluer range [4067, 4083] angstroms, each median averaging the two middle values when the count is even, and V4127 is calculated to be 0.895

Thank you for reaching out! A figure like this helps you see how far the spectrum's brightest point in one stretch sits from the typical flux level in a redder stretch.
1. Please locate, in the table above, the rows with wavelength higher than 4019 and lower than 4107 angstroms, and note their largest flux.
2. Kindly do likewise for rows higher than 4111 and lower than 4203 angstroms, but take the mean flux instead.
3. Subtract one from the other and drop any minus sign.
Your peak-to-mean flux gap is 0.38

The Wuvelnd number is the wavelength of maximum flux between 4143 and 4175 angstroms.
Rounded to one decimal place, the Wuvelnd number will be 4149.0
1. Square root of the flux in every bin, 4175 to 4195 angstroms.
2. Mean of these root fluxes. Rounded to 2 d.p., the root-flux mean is 2.84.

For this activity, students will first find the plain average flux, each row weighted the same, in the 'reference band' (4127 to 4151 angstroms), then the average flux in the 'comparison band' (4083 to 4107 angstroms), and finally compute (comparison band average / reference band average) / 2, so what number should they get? 0.514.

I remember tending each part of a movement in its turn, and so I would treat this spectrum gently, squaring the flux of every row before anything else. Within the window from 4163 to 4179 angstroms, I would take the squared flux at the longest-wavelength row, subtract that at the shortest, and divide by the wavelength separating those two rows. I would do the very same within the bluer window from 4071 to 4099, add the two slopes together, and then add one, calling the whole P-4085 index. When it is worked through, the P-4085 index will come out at 1.11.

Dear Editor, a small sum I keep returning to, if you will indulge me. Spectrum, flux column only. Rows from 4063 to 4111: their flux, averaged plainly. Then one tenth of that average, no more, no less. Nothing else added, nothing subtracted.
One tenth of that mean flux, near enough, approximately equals 0.821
